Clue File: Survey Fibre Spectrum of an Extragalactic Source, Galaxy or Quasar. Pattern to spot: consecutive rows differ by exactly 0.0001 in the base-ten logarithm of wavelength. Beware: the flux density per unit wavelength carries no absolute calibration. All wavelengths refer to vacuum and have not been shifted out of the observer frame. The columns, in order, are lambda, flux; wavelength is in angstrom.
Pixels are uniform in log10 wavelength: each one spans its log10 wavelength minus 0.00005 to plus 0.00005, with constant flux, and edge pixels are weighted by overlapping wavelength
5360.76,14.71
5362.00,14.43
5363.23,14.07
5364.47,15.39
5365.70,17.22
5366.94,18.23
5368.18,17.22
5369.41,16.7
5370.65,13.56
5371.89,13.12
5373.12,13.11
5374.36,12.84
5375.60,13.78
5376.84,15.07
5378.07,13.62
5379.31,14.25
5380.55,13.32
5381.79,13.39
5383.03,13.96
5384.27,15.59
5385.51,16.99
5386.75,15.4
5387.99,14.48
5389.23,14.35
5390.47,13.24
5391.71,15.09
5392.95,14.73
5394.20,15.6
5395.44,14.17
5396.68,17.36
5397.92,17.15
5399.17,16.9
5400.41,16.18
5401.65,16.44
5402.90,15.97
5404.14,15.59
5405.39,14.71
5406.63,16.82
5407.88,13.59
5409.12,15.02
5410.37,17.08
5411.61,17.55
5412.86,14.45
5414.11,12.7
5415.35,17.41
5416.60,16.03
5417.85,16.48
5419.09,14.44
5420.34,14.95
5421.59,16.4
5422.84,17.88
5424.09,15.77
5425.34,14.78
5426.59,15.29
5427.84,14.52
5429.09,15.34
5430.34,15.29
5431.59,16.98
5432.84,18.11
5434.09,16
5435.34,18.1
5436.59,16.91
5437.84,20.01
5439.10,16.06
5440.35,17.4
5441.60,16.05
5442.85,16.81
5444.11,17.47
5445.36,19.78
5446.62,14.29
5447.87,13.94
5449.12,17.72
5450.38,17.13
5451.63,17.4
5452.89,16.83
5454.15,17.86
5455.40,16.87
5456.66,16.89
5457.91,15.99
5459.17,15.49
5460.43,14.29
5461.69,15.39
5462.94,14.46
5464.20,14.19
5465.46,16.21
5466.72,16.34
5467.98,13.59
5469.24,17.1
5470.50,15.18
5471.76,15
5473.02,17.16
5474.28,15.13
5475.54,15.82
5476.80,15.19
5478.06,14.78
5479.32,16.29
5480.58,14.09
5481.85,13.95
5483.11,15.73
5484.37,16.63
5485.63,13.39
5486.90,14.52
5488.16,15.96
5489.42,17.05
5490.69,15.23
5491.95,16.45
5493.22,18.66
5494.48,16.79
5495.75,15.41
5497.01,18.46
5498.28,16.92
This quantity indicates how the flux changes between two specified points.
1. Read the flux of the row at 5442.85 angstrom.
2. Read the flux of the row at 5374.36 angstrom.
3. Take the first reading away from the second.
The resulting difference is -4.0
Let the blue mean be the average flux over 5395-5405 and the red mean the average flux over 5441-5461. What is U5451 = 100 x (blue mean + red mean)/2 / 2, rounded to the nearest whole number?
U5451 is 819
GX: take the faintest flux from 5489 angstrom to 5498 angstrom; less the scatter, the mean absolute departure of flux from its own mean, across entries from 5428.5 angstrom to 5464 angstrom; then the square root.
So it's 3.747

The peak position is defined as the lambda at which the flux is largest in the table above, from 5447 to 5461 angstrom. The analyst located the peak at 5454.15 angstrom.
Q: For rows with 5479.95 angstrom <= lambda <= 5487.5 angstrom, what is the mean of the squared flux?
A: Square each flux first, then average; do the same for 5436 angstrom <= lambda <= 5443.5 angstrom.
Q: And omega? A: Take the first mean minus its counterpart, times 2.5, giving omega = -200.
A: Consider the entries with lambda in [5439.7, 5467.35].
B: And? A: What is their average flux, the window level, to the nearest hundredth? 16.31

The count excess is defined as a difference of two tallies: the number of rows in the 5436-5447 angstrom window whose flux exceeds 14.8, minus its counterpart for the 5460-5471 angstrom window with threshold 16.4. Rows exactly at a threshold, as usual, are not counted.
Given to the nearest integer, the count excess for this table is 7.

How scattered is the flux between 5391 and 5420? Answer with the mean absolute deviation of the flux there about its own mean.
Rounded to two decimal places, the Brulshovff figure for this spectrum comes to 1.11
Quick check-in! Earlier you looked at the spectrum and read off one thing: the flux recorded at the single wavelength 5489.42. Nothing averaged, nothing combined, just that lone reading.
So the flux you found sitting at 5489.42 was 17.05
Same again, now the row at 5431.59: 16.98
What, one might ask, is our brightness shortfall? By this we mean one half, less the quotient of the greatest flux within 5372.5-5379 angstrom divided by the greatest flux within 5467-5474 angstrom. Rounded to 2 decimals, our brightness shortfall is -0.38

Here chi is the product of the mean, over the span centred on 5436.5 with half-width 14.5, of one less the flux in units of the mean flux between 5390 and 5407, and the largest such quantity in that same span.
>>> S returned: -0.0063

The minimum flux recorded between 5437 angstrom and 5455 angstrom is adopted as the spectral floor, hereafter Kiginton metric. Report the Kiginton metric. 13.94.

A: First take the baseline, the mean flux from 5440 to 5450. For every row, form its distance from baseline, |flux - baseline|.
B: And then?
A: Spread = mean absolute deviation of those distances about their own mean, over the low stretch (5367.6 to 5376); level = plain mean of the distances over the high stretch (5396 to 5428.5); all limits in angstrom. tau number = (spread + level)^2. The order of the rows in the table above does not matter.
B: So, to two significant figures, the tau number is 6.2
